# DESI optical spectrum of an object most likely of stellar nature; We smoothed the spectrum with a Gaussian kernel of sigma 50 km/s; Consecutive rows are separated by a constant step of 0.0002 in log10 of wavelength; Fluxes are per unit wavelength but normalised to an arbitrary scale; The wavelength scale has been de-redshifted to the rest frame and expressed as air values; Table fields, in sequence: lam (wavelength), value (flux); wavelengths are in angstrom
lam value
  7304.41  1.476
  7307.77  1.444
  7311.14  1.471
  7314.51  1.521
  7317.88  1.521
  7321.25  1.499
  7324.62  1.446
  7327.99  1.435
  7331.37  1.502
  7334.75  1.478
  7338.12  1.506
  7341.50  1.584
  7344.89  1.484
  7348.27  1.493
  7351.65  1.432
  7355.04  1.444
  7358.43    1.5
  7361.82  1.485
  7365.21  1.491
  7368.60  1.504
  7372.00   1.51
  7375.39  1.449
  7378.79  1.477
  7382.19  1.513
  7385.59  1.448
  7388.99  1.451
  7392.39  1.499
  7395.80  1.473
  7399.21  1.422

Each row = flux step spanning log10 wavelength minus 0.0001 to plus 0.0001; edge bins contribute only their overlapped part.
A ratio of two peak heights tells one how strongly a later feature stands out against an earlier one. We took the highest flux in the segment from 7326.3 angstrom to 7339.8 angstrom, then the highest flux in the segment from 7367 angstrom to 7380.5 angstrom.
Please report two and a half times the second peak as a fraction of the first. 2.51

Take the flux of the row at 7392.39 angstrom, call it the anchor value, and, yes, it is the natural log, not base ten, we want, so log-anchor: 0.405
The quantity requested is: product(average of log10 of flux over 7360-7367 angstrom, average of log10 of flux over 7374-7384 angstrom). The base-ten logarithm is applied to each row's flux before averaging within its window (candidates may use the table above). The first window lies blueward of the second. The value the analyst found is 0.0294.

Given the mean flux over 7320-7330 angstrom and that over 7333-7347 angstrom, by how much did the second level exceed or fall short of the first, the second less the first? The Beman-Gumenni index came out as 0.053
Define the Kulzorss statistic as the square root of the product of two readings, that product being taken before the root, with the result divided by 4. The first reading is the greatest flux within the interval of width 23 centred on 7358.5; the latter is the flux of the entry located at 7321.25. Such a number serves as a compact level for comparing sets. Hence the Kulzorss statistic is 0.375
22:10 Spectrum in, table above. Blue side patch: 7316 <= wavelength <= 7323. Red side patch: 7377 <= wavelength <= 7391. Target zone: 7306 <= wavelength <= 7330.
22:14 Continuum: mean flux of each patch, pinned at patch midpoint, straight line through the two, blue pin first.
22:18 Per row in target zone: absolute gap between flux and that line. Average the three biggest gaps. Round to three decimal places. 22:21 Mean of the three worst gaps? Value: 0.068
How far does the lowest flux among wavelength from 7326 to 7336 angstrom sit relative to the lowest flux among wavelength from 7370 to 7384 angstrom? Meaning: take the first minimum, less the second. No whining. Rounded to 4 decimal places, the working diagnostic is -0.0140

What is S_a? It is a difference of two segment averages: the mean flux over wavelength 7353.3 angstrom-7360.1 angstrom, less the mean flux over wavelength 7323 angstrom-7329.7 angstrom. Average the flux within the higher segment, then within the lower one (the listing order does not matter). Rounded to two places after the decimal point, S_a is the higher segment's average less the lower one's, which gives 0.03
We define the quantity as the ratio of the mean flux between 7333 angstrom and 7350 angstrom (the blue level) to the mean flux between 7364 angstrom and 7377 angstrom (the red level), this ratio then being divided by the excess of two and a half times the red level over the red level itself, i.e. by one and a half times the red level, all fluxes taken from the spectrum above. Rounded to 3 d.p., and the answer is 0.454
